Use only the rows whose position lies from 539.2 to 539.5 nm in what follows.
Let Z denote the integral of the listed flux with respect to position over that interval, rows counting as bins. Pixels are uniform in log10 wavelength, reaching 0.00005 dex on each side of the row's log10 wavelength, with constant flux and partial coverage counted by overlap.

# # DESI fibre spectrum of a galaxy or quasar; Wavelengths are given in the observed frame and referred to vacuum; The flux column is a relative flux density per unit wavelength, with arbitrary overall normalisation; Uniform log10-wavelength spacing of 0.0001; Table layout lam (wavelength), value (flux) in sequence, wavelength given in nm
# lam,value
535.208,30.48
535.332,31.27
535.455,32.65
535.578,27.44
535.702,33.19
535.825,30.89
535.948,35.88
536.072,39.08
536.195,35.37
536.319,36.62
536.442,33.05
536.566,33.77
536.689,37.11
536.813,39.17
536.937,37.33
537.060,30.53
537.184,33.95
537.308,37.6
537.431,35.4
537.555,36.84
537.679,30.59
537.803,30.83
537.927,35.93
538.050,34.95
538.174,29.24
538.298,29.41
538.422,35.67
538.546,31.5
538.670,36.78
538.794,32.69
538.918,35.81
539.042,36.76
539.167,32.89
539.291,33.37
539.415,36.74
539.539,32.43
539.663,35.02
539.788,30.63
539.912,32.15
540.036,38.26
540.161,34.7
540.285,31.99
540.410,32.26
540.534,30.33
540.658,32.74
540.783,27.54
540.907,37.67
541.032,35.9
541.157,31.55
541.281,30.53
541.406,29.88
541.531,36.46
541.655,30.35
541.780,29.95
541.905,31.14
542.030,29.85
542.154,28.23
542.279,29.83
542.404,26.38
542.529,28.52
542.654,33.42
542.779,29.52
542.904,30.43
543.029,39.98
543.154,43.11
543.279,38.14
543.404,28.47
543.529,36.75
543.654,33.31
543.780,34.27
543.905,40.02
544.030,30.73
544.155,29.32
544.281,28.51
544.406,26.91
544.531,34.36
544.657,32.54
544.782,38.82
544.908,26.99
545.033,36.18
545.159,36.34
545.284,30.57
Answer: 10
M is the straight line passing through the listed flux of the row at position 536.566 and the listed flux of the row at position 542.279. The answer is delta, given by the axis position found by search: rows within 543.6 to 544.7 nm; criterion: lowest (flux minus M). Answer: 544.406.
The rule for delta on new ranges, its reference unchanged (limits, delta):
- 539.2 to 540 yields 539.788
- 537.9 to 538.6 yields 538.174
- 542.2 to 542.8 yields 542.404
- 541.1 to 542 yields 541.406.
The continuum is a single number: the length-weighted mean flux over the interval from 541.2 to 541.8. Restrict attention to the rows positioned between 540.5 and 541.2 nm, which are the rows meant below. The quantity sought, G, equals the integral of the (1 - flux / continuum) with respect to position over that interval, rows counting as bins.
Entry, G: -0.026 nm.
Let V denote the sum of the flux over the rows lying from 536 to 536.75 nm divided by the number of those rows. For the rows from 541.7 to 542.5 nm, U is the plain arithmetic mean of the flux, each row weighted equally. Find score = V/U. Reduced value 1.226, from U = 29.2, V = 35.8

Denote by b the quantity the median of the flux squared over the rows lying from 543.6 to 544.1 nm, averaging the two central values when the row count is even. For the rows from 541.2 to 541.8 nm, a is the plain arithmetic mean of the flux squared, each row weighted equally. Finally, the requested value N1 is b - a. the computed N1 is 148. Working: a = 994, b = 1142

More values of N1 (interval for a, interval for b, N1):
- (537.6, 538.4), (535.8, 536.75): 249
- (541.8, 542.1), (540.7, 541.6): 65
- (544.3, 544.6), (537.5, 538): 168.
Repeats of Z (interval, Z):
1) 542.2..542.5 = 8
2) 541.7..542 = 9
